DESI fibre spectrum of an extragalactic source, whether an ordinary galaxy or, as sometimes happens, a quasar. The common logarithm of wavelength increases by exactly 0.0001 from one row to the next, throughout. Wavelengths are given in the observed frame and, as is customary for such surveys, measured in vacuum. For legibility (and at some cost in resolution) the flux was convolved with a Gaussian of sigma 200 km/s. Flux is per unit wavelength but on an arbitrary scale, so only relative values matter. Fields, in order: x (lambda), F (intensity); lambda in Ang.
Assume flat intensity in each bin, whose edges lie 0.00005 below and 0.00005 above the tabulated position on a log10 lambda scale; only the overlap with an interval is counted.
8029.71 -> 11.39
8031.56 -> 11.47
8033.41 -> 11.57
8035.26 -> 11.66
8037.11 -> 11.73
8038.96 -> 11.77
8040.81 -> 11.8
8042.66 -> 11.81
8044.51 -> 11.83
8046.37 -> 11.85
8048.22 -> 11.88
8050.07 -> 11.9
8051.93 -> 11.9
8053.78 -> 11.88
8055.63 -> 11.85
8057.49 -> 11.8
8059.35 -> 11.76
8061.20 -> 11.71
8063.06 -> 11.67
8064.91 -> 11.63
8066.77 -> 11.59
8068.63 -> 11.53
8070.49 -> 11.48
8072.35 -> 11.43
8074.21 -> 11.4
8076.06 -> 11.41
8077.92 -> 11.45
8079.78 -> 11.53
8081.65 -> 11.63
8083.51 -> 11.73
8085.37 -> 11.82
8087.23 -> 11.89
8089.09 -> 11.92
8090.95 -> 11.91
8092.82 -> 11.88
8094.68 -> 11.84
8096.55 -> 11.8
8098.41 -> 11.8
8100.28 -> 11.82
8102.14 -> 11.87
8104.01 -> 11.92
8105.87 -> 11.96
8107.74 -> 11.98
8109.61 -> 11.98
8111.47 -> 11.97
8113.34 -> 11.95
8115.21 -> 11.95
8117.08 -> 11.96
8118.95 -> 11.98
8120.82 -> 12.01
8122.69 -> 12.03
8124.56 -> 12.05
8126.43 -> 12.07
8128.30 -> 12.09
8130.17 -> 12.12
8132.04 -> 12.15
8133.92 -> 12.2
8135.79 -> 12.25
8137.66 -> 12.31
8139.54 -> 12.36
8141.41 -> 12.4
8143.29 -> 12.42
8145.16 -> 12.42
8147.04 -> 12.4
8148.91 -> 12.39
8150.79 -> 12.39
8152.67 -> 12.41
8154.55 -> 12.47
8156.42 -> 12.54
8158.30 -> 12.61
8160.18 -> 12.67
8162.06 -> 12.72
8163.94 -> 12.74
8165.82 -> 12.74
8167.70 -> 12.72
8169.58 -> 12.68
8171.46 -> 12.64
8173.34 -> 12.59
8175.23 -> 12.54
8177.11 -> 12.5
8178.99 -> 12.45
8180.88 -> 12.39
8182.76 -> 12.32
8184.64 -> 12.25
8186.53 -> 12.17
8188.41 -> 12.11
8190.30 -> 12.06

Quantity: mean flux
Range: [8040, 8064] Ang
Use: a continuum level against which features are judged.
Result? 11.8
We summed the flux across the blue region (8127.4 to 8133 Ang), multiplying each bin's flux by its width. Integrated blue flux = 68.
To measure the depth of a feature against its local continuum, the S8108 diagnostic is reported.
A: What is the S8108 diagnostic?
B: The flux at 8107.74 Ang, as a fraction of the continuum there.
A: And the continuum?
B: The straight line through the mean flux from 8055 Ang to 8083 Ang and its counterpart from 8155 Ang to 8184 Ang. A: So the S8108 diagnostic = 1.00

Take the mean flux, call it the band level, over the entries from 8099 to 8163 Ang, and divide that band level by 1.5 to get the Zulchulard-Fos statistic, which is 8.1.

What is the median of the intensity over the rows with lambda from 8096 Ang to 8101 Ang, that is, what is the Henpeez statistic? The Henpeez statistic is 11.8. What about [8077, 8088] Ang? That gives 11.7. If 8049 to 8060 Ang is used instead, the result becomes 11.9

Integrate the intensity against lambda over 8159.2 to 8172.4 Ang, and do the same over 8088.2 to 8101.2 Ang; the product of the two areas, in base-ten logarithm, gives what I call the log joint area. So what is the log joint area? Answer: 4.41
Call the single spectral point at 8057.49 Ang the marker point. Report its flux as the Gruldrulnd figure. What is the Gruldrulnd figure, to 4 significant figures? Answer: 11.80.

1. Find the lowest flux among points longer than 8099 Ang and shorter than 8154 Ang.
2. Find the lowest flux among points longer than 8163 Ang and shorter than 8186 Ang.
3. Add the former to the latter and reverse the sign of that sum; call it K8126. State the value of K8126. -24.07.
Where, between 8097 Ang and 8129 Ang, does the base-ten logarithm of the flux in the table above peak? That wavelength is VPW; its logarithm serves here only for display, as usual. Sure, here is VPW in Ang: 8128.30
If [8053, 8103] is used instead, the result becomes 8089.09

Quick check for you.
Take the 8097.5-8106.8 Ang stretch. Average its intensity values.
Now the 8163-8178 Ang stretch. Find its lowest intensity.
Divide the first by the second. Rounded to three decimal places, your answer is 0.950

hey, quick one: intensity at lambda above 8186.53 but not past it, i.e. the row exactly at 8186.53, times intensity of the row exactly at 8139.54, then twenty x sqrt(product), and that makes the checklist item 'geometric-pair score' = 245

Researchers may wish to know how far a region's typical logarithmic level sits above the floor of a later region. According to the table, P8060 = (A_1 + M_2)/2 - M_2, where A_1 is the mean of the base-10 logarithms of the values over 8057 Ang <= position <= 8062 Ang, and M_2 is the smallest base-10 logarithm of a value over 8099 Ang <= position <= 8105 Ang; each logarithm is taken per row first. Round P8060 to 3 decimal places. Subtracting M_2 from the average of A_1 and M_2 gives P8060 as -0.001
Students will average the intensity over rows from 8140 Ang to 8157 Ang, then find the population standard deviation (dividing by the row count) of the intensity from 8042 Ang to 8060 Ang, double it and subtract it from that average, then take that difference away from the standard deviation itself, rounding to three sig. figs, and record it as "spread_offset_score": -12.3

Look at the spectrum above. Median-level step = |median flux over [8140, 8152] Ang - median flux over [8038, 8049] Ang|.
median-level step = 0.58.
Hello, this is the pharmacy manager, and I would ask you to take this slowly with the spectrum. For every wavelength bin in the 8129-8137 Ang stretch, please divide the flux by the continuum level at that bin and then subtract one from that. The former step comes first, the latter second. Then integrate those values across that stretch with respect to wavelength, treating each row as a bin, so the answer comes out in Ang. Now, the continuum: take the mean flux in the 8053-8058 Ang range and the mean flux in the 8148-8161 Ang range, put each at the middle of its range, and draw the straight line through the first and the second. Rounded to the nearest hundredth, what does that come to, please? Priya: -0.11 Ang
